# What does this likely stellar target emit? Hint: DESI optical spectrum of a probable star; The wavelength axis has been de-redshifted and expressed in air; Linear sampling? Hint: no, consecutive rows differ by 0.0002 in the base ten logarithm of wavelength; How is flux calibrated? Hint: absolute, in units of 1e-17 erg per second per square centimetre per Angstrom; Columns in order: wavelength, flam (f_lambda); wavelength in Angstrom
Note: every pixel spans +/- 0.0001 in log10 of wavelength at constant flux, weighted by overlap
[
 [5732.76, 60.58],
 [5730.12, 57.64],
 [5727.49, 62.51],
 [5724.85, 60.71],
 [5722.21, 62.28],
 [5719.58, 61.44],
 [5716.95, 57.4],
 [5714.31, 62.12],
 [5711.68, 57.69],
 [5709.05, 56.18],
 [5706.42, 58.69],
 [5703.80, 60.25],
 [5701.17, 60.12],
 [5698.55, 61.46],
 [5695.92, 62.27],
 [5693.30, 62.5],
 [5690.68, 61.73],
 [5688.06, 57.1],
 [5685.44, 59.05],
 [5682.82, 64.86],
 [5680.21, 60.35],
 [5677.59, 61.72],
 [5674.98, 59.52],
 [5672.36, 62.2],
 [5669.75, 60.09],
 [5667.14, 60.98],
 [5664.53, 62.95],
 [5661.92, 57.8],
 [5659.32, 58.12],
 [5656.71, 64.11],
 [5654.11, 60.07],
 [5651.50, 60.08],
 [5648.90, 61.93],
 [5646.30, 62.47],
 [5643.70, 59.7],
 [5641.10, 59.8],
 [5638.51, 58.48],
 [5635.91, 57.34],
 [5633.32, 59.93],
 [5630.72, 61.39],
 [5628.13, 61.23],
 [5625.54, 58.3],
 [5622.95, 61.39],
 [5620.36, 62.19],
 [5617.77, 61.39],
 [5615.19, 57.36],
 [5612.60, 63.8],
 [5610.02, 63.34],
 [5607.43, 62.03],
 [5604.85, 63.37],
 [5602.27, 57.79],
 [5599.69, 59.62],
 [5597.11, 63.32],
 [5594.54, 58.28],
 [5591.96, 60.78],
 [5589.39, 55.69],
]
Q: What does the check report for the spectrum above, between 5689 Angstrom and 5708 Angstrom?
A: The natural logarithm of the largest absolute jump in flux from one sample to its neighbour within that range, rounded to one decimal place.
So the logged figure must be 0.4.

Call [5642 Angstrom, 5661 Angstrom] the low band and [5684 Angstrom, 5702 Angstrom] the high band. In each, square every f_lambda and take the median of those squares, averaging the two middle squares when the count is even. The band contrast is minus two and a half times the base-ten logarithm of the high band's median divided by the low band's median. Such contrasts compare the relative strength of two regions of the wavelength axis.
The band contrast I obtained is -0.05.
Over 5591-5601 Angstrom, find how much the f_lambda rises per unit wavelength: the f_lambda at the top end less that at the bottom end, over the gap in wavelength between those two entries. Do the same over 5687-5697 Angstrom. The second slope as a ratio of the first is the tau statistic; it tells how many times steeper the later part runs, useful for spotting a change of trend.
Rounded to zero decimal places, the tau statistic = -4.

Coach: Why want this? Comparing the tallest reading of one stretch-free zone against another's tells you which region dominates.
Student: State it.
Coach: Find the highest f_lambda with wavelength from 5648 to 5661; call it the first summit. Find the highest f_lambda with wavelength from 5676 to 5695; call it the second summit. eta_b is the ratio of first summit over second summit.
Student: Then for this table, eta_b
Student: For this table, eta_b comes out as 0.99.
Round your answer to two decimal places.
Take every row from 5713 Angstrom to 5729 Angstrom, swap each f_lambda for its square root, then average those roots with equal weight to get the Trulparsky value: 7.81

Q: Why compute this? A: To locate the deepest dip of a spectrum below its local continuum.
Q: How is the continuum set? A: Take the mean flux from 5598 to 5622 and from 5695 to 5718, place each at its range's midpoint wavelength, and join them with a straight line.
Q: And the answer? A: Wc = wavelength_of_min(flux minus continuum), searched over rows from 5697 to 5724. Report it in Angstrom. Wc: 5709.05 Angstrom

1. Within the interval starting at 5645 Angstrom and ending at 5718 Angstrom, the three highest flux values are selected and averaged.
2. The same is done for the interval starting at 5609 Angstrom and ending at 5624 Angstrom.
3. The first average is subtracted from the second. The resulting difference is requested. -0.86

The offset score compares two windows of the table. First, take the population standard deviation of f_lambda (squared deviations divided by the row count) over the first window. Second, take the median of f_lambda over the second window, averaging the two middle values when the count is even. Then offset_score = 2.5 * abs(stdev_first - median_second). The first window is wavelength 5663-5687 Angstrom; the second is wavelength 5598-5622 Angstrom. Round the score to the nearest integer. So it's 151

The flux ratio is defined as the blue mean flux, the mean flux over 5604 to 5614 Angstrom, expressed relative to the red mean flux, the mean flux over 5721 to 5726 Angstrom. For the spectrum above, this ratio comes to 1.03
